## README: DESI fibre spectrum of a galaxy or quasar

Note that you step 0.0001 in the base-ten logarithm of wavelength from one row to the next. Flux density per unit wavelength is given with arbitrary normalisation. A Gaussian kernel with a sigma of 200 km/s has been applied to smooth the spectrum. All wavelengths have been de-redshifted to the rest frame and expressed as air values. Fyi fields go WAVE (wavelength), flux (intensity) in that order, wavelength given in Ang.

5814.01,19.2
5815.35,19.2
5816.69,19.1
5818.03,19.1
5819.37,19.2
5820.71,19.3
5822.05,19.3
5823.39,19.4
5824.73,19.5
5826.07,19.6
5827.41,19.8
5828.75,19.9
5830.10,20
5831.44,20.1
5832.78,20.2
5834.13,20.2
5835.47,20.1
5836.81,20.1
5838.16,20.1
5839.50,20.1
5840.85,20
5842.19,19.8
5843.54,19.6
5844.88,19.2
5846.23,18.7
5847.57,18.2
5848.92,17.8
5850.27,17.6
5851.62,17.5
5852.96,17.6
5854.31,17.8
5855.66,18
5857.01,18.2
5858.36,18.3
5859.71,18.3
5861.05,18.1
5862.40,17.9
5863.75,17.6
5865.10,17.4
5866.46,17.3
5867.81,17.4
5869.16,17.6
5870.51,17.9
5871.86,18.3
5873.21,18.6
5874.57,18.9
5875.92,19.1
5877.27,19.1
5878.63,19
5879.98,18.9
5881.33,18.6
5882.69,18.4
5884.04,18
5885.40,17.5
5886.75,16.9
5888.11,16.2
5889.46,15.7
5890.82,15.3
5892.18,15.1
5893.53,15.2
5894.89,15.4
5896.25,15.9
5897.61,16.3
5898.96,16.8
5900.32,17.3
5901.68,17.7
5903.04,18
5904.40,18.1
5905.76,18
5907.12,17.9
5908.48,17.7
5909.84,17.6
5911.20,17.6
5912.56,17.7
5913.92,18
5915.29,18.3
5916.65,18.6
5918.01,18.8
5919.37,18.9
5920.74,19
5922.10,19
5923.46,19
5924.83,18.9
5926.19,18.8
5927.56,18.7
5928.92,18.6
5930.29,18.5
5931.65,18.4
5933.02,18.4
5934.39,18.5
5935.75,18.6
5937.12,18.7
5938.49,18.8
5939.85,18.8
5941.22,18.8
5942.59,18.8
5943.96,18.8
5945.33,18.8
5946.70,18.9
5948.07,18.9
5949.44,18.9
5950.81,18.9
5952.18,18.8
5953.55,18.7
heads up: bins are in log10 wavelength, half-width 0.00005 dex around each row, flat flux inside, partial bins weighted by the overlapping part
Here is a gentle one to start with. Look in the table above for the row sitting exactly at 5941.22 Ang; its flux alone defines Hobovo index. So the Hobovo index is 18.8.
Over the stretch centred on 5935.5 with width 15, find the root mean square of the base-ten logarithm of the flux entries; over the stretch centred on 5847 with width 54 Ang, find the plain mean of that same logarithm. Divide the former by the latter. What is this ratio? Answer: 1.00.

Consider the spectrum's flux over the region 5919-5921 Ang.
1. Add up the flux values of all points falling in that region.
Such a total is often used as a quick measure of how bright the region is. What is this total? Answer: 37.9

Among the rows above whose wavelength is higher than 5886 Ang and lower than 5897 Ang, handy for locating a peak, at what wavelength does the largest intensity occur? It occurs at 5886.75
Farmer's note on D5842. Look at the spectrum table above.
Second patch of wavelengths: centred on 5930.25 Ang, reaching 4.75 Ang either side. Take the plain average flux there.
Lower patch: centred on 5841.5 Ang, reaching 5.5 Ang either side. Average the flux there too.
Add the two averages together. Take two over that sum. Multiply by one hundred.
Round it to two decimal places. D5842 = 5.23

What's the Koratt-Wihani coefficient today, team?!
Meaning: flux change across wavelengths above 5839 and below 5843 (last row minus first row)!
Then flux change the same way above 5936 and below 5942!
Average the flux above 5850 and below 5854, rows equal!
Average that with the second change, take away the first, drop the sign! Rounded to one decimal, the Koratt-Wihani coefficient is 9.1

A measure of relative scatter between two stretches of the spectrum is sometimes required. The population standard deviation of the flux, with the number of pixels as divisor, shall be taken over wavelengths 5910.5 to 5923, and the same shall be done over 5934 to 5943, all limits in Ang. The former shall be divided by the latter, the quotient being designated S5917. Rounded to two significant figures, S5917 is 4.6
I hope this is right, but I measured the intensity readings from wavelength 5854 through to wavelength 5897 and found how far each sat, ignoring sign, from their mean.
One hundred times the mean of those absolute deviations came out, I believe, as 96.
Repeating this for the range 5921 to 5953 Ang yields 14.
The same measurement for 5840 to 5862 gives 65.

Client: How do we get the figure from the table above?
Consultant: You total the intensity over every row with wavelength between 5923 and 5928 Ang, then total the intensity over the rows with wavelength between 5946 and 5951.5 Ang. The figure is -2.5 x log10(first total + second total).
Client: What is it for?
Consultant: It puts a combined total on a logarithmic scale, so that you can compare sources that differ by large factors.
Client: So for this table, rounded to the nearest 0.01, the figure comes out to -5.45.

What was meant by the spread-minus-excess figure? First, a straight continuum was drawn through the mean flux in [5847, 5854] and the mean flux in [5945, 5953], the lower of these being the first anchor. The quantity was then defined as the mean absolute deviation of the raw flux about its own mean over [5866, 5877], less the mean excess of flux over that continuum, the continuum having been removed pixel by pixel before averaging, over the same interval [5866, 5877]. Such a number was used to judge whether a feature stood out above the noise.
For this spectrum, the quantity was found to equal 0.4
